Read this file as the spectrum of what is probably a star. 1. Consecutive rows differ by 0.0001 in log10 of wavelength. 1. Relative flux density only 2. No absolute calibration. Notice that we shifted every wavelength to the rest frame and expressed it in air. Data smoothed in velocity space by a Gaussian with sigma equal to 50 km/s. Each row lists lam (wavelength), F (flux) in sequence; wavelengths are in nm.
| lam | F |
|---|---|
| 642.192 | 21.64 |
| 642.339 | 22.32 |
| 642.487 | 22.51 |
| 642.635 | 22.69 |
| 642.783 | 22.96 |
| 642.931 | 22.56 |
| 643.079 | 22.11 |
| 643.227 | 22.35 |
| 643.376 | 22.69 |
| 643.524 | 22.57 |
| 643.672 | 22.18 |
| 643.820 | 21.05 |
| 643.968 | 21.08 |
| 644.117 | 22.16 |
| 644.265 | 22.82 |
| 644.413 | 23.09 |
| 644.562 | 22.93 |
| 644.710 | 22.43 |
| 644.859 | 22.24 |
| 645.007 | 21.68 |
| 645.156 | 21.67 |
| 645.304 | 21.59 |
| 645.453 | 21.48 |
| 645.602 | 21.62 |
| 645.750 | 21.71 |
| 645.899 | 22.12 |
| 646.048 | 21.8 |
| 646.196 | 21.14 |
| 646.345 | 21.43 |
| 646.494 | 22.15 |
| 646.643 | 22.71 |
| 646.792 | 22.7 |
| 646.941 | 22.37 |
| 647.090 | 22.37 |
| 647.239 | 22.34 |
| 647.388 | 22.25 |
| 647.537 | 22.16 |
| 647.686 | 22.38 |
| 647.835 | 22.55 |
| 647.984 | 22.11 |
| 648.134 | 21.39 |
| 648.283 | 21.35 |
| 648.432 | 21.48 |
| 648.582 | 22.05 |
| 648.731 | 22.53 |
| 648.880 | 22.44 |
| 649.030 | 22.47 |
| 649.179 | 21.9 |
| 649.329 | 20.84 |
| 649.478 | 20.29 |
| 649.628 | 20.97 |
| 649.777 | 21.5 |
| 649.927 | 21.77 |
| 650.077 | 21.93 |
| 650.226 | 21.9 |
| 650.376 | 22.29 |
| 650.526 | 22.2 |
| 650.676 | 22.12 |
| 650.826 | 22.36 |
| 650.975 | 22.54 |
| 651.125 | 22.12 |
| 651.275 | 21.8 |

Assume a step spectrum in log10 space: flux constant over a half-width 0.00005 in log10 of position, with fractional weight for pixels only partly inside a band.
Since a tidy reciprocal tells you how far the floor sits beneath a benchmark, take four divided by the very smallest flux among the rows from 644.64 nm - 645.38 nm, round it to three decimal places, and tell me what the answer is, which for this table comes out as 0.185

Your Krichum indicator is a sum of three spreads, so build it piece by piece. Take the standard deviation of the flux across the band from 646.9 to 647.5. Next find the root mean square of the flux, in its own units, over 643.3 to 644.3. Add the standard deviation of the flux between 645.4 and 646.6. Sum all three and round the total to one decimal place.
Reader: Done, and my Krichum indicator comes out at 22.5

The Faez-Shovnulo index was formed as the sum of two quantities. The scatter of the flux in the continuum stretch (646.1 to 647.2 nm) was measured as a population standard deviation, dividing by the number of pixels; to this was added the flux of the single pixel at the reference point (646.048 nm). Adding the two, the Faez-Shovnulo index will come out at 22.4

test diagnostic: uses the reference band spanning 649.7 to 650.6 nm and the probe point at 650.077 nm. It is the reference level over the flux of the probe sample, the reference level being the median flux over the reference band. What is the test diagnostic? 1.00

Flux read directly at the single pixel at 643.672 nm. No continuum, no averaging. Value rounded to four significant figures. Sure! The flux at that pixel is 22.18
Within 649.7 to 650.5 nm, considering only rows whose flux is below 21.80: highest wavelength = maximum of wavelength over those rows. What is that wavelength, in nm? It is 649.927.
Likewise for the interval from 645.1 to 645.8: 645.750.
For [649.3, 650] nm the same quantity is 649.927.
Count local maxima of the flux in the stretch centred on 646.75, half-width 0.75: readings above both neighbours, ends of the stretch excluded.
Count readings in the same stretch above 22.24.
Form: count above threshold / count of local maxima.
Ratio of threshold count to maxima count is 6.0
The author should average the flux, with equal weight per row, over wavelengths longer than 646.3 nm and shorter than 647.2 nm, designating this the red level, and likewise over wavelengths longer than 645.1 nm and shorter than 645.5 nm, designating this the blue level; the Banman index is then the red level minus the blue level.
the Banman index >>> 0.7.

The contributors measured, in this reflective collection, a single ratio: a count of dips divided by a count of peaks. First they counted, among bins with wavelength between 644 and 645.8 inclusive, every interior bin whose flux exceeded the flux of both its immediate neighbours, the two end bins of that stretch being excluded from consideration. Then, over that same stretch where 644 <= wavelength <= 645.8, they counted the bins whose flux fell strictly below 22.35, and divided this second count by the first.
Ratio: 8.0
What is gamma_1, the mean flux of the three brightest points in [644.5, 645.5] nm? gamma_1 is 22.5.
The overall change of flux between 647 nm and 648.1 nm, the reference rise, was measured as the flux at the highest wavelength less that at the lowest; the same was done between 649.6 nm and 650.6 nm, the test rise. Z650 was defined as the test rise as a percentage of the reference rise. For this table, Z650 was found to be -473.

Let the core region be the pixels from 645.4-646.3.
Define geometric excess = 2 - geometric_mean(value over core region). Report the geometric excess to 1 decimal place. -19.6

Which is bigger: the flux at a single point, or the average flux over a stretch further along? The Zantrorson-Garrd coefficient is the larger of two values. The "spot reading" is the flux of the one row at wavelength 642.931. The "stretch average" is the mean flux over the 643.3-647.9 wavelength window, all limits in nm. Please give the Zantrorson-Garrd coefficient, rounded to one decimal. 22.6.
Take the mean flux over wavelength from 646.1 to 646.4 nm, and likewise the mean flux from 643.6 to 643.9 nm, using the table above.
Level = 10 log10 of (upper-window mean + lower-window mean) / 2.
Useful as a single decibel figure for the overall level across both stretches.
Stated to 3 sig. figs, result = 13.3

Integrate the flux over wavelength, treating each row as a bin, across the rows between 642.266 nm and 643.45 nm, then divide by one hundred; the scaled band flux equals 0.267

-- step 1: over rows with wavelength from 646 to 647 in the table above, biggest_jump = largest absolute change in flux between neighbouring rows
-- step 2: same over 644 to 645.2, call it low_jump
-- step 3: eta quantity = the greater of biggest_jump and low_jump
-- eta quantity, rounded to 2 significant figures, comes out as 0.72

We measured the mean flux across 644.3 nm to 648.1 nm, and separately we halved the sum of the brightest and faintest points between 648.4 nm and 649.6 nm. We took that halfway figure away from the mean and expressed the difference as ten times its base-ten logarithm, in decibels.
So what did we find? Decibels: -1.5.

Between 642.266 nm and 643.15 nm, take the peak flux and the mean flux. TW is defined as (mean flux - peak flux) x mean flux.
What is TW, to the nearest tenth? -9.8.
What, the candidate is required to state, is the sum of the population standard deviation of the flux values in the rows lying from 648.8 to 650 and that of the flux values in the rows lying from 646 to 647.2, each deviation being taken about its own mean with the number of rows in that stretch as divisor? 1.27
